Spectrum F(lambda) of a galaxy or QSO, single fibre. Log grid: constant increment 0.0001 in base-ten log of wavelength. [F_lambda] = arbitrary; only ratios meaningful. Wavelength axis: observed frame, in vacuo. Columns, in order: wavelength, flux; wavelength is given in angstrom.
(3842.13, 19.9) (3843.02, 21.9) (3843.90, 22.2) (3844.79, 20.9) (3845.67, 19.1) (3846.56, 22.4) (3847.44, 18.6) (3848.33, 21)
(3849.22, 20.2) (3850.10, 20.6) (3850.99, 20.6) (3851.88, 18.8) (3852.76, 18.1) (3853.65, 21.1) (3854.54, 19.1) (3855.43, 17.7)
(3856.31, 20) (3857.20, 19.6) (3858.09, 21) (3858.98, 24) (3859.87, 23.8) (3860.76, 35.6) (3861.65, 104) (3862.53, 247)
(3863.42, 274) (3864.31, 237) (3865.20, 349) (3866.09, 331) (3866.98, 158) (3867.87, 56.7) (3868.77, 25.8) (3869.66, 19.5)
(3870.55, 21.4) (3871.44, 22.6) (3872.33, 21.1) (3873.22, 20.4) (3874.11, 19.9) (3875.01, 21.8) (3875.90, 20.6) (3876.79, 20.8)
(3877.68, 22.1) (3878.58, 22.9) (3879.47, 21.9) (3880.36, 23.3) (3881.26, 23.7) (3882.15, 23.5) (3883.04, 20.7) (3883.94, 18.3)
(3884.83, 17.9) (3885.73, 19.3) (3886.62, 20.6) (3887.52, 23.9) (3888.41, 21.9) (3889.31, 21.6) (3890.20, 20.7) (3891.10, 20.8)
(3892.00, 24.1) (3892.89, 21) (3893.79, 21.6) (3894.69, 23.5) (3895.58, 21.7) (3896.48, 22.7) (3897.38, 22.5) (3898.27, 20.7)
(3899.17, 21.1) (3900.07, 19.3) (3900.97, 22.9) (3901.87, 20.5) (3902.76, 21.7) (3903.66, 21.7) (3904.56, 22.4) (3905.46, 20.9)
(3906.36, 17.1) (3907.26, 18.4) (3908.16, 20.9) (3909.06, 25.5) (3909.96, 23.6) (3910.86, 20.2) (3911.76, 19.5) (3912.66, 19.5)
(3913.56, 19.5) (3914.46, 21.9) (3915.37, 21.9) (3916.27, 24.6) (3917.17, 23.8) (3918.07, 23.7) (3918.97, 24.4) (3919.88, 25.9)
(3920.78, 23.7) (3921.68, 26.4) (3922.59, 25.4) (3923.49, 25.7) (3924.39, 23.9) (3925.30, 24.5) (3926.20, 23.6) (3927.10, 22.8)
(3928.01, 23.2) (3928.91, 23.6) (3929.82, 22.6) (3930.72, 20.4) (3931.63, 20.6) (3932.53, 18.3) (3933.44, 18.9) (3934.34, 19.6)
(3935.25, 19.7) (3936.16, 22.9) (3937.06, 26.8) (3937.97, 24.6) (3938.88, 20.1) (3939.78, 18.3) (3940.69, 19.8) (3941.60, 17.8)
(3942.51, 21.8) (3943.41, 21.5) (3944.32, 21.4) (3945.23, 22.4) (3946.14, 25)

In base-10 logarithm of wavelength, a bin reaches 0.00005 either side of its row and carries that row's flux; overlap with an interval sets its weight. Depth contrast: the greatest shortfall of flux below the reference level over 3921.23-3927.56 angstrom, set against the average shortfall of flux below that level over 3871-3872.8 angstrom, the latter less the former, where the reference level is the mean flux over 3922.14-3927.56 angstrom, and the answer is 1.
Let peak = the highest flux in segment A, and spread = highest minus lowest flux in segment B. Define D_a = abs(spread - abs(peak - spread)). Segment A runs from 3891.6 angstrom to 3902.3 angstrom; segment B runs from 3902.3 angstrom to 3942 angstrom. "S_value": 5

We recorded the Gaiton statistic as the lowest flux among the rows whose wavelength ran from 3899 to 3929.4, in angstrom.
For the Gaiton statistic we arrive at 17.1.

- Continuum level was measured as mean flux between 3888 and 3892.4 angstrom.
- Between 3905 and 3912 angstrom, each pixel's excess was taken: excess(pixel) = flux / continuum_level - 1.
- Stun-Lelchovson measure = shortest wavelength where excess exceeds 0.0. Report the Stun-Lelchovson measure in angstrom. 3909.06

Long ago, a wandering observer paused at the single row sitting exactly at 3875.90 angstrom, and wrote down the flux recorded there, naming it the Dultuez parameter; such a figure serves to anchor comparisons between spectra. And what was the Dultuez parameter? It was 20.6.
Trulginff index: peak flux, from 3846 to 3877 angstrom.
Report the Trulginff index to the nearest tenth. 349.0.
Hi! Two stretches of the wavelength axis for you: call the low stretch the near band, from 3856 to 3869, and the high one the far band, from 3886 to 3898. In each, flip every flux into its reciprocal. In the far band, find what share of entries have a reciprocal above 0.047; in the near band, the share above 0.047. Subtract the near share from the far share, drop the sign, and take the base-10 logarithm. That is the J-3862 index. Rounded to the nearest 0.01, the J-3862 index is -0.97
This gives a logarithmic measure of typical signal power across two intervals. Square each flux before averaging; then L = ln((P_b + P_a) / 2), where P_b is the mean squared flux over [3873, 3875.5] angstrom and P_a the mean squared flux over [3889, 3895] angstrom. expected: 6.12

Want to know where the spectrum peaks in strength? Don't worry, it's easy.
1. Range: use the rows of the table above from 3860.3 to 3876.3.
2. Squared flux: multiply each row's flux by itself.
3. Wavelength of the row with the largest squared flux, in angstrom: 3865.20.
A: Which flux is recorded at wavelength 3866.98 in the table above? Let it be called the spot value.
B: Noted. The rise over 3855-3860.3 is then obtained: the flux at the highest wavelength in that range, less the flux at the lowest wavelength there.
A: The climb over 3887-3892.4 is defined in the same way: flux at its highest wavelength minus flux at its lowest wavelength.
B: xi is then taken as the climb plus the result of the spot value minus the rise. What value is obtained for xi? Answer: 152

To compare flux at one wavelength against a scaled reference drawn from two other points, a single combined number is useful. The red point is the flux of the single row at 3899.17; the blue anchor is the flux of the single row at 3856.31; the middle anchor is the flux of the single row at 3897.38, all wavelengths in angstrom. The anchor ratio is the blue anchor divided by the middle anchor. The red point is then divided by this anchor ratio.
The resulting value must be 24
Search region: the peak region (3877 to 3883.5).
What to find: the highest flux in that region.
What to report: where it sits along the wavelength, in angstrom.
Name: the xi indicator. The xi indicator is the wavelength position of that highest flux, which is 3881.26 angstrom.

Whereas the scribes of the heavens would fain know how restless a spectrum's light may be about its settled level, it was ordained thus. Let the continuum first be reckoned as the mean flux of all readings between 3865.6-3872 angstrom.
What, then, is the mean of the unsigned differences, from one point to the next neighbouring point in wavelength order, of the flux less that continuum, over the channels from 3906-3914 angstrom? 1.8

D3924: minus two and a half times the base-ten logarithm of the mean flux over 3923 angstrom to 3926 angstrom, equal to -3.48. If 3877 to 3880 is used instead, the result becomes -3.37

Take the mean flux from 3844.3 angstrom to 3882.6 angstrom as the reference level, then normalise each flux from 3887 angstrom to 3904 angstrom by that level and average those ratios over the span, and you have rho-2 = 0.37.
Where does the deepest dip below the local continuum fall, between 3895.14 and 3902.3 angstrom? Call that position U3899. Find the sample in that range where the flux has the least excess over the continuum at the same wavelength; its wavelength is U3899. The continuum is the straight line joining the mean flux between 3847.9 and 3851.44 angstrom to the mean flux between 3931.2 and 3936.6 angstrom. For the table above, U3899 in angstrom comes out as 3900.07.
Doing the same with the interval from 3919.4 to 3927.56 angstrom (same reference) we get 3927.10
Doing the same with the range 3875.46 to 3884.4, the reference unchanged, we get 3883.94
